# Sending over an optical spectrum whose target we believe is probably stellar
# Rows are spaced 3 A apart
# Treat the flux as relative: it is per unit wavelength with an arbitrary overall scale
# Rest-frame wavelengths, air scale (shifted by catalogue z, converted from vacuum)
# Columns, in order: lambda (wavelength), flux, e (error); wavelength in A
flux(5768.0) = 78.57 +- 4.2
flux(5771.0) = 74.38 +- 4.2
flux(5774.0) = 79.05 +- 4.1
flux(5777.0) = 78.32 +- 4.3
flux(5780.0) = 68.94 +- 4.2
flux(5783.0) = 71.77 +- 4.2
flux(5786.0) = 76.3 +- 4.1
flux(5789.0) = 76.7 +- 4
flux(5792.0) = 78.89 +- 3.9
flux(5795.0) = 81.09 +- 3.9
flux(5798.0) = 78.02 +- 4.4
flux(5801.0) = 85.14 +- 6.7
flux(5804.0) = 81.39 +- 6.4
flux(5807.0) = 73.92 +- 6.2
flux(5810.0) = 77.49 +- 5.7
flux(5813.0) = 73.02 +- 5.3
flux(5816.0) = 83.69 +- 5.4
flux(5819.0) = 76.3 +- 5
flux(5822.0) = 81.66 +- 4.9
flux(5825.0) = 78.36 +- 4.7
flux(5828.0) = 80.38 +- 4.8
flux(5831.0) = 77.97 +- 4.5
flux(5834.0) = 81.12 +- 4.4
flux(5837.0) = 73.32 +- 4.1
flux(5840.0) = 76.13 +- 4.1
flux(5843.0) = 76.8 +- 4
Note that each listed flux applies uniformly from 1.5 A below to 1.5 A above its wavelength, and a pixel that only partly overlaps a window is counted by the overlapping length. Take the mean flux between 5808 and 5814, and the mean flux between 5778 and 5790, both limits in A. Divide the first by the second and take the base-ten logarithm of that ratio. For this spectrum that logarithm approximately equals 0.011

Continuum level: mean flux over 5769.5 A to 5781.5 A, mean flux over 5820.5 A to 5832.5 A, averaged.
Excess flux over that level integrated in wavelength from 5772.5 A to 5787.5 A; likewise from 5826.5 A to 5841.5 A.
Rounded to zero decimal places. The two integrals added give -32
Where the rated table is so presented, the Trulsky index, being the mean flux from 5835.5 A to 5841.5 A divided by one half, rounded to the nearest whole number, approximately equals 149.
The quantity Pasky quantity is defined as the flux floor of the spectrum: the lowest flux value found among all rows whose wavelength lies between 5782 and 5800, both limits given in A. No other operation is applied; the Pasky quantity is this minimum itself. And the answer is 71.77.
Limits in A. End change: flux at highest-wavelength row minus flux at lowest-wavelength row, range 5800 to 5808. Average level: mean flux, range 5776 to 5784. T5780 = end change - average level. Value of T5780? -84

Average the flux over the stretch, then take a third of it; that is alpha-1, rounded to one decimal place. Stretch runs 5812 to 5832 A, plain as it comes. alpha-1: 26.3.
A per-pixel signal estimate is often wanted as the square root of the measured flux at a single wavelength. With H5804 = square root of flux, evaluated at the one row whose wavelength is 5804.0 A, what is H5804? 9.0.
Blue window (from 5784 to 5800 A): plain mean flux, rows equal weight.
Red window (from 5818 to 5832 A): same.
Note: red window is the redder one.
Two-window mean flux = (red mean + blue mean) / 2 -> 78.6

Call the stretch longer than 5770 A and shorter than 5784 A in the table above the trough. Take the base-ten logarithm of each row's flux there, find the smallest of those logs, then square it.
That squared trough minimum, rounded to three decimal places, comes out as 3.380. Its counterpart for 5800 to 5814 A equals 3.472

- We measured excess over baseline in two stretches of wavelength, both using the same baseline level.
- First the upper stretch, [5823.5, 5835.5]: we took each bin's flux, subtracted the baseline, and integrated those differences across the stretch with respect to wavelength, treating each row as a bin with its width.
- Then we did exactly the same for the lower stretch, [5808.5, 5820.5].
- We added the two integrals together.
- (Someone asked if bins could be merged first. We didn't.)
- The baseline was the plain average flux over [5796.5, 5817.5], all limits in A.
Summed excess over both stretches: -10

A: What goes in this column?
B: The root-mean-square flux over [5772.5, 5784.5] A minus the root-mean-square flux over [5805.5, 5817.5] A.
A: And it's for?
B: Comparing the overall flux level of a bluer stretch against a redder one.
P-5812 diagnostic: -3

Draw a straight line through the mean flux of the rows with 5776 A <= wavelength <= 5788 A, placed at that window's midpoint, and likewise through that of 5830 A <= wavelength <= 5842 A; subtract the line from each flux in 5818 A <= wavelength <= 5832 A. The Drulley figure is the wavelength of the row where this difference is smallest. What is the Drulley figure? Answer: 5819.0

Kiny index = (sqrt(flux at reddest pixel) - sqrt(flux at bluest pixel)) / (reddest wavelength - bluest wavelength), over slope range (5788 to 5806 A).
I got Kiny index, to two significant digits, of 0.018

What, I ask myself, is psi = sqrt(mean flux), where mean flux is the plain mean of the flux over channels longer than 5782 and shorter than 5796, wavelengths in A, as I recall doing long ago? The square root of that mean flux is 8.77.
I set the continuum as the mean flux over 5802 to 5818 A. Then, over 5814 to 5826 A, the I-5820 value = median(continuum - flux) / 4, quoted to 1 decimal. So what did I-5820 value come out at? -0.5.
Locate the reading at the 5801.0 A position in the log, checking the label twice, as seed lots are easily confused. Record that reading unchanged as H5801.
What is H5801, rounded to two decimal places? 85.14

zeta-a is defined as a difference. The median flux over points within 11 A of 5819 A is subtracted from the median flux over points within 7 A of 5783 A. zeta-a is -2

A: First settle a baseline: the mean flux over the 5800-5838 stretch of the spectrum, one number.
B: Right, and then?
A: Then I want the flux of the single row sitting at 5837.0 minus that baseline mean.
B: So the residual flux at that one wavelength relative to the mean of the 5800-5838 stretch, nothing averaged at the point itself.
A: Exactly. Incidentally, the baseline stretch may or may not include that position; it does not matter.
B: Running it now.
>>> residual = -5.4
